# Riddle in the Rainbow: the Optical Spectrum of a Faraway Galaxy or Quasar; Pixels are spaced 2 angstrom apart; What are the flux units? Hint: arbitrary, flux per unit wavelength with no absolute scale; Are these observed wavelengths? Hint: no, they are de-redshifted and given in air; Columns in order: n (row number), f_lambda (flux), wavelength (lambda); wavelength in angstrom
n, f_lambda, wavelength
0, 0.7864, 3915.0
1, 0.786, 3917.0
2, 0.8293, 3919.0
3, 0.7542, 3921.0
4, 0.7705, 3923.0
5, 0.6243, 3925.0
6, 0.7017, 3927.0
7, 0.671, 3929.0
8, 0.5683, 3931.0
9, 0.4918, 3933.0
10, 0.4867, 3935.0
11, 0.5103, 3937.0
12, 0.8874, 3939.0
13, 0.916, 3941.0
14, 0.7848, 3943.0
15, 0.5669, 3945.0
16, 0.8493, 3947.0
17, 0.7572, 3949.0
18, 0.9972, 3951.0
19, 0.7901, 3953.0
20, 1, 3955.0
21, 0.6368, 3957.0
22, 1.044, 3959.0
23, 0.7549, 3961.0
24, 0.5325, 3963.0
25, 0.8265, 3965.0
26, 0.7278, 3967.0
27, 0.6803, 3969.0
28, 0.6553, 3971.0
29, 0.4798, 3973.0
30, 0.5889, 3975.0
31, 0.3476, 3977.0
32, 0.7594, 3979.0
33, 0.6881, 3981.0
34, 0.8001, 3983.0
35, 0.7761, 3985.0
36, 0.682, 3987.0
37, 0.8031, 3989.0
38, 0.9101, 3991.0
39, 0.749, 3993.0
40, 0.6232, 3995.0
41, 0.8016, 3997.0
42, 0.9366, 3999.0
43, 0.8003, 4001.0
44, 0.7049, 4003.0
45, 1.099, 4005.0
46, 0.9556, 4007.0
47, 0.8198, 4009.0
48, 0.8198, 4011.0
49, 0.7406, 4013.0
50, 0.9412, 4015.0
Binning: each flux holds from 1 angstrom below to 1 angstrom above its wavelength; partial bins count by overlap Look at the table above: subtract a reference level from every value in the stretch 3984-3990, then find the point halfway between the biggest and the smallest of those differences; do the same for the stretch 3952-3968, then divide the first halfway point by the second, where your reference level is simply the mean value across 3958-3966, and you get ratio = 38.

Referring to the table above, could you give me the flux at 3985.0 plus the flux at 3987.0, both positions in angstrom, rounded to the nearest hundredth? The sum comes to 1.46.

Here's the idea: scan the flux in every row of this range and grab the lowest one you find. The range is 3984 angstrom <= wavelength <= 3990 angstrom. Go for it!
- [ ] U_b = 0.682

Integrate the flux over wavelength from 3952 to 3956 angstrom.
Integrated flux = 3.58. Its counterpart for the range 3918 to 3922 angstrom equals 3.17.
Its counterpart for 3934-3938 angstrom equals 1.99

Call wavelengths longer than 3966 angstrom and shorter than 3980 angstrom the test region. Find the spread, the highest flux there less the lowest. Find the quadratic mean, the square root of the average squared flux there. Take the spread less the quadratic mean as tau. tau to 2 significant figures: -0.21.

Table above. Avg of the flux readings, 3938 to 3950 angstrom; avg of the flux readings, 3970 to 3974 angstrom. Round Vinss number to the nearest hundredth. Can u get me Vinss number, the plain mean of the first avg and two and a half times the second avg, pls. 1.11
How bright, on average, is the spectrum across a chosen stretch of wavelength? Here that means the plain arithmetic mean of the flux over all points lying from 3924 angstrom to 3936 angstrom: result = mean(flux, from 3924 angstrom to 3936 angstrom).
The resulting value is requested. 0.59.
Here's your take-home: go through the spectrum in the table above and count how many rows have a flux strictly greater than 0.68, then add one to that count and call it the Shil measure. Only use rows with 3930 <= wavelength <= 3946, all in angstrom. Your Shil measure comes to 4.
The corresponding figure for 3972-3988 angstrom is 6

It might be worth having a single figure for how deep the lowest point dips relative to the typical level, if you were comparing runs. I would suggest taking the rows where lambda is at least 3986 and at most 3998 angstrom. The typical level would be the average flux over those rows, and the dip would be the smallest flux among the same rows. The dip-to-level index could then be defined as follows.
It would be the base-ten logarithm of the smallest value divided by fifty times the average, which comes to -1.79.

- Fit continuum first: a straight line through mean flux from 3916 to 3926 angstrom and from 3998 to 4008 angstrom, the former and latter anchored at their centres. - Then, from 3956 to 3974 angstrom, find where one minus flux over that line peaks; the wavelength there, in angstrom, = 3973.0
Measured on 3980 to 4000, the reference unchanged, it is 3995.0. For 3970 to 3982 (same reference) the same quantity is 3977.0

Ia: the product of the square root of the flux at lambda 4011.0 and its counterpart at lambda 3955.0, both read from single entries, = 0.91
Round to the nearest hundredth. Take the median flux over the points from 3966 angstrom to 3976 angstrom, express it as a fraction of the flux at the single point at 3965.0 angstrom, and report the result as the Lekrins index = 0.79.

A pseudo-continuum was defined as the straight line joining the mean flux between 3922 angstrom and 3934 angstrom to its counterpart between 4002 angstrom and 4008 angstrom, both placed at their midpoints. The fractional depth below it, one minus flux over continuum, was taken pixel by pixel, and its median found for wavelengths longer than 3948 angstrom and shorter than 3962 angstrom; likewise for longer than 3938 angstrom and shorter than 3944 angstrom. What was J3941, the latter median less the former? -0.23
